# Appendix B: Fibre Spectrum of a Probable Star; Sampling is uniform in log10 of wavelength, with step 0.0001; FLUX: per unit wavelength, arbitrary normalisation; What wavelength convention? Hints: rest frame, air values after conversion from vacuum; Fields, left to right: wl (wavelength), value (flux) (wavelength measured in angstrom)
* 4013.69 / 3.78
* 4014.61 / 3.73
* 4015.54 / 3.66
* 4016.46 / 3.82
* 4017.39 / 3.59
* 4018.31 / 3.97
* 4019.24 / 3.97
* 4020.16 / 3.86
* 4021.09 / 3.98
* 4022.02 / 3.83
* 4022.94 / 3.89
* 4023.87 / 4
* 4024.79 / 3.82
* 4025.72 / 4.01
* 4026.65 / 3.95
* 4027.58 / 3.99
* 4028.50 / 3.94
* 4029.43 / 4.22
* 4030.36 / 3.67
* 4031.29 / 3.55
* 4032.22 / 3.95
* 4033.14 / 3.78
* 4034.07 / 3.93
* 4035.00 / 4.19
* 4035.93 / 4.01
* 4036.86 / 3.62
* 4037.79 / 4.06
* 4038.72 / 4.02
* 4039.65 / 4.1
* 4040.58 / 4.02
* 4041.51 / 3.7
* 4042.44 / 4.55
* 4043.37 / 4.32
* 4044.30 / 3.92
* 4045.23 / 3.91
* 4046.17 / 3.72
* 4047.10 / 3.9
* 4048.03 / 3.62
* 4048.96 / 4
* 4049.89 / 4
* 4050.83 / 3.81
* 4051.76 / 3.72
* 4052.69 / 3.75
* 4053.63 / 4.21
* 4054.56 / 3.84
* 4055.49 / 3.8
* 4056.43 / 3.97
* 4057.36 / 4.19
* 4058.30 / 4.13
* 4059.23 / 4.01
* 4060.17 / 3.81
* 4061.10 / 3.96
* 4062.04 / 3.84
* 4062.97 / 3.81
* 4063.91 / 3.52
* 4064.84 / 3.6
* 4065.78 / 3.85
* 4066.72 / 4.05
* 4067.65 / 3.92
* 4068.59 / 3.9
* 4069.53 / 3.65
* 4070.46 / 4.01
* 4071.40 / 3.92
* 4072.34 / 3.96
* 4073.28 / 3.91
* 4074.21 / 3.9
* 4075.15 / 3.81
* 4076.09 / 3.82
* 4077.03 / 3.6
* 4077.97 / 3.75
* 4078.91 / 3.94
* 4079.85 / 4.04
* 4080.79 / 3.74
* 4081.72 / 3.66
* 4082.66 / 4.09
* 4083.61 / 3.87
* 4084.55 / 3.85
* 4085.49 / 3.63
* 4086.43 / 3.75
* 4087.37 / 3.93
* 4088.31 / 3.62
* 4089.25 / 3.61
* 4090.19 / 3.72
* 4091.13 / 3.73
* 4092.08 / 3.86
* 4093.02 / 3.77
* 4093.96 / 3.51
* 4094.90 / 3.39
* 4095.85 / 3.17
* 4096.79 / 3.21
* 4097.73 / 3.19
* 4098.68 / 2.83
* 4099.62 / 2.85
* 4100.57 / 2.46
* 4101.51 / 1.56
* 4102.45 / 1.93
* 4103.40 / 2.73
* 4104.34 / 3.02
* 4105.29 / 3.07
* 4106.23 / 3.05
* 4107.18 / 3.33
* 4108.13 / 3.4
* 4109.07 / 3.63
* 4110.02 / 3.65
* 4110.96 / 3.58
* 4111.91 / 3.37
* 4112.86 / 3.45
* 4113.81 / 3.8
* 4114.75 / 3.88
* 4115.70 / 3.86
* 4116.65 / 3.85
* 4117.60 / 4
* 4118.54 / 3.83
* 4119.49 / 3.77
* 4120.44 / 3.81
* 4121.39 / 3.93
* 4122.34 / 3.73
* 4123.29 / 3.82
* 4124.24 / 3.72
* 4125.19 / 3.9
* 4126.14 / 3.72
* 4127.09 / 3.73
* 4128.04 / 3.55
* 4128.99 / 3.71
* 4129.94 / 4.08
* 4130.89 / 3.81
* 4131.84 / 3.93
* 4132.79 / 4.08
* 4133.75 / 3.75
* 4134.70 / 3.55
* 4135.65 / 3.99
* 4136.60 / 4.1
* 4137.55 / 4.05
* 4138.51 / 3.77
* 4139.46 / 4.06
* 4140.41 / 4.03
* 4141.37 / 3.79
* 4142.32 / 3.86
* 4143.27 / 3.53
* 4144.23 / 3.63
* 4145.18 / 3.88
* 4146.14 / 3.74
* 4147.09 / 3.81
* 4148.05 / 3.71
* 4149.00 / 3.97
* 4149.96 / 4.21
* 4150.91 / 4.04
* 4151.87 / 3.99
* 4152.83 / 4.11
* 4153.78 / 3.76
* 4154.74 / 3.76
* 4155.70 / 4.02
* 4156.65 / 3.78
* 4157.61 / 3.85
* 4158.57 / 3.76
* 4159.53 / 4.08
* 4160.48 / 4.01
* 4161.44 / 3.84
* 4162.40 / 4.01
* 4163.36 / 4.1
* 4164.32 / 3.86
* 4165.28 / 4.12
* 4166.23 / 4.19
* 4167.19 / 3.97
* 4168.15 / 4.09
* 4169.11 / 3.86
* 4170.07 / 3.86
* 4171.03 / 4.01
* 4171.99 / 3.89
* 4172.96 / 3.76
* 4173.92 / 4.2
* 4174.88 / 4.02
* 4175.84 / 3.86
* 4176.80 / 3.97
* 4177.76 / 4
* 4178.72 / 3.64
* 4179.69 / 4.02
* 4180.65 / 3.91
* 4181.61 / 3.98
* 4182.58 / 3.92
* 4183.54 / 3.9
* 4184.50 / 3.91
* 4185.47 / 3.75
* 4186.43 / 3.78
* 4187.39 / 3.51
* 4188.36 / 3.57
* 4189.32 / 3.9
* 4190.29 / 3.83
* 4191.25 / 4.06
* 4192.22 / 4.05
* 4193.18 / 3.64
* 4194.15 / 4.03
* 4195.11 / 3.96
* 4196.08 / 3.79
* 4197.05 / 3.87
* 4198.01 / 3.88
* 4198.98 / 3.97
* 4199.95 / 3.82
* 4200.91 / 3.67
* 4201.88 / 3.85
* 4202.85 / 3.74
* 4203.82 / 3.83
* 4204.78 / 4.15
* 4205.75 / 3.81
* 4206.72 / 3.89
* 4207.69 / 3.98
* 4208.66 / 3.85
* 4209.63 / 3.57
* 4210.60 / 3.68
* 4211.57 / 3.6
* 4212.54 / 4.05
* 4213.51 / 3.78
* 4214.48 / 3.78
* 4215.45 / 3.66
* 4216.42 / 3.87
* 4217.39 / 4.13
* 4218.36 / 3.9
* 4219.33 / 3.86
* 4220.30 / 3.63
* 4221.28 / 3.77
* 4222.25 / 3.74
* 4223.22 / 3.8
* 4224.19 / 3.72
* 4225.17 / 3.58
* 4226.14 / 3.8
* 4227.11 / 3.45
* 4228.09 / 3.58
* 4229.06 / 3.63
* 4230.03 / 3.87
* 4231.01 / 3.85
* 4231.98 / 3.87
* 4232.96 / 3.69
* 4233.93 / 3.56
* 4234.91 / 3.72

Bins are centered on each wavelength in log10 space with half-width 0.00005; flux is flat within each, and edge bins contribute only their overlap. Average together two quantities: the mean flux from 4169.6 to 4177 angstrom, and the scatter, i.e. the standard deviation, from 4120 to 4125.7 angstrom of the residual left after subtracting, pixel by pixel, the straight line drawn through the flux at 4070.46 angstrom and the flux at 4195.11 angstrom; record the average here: 2.01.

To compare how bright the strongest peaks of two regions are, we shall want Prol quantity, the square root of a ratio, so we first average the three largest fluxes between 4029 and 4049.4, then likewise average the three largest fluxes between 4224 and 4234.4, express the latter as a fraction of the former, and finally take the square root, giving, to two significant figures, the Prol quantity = 0.94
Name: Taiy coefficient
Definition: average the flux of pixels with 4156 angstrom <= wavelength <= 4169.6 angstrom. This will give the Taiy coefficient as 3.97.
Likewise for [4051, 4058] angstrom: 3.93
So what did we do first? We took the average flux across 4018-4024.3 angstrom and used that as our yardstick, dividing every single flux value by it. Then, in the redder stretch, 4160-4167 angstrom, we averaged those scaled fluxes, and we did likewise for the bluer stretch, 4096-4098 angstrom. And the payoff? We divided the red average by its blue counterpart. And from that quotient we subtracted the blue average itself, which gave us 0.44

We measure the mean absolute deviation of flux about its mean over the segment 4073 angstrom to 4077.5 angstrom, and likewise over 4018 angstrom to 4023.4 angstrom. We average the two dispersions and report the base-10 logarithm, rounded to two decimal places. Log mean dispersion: -1.16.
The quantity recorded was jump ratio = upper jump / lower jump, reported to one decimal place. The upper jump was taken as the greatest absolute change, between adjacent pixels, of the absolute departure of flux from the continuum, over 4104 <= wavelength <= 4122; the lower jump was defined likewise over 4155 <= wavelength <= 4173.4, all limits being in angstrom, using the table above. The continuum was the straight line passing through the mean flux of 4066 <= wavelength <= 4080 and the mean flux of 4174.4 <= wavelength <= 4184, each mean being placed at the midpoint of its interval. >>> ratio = 1.6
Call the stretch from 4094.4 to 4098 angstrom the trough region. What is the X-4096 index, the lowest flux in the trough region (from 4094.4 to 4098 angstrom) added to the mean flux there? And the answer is 6.4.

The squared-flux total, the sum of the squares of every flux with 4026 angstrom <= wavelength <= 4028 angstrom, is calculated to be 32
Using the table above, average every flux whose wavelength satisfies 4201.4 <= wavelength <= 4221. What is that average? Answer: 3.83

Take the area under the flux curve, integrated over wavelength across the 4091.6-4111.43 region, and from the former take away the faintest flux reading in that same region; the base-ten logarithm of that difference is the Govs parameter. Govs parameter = 1.778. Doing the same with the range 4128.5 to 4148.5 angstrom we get 1.866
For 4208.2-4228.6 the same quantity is 1.864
